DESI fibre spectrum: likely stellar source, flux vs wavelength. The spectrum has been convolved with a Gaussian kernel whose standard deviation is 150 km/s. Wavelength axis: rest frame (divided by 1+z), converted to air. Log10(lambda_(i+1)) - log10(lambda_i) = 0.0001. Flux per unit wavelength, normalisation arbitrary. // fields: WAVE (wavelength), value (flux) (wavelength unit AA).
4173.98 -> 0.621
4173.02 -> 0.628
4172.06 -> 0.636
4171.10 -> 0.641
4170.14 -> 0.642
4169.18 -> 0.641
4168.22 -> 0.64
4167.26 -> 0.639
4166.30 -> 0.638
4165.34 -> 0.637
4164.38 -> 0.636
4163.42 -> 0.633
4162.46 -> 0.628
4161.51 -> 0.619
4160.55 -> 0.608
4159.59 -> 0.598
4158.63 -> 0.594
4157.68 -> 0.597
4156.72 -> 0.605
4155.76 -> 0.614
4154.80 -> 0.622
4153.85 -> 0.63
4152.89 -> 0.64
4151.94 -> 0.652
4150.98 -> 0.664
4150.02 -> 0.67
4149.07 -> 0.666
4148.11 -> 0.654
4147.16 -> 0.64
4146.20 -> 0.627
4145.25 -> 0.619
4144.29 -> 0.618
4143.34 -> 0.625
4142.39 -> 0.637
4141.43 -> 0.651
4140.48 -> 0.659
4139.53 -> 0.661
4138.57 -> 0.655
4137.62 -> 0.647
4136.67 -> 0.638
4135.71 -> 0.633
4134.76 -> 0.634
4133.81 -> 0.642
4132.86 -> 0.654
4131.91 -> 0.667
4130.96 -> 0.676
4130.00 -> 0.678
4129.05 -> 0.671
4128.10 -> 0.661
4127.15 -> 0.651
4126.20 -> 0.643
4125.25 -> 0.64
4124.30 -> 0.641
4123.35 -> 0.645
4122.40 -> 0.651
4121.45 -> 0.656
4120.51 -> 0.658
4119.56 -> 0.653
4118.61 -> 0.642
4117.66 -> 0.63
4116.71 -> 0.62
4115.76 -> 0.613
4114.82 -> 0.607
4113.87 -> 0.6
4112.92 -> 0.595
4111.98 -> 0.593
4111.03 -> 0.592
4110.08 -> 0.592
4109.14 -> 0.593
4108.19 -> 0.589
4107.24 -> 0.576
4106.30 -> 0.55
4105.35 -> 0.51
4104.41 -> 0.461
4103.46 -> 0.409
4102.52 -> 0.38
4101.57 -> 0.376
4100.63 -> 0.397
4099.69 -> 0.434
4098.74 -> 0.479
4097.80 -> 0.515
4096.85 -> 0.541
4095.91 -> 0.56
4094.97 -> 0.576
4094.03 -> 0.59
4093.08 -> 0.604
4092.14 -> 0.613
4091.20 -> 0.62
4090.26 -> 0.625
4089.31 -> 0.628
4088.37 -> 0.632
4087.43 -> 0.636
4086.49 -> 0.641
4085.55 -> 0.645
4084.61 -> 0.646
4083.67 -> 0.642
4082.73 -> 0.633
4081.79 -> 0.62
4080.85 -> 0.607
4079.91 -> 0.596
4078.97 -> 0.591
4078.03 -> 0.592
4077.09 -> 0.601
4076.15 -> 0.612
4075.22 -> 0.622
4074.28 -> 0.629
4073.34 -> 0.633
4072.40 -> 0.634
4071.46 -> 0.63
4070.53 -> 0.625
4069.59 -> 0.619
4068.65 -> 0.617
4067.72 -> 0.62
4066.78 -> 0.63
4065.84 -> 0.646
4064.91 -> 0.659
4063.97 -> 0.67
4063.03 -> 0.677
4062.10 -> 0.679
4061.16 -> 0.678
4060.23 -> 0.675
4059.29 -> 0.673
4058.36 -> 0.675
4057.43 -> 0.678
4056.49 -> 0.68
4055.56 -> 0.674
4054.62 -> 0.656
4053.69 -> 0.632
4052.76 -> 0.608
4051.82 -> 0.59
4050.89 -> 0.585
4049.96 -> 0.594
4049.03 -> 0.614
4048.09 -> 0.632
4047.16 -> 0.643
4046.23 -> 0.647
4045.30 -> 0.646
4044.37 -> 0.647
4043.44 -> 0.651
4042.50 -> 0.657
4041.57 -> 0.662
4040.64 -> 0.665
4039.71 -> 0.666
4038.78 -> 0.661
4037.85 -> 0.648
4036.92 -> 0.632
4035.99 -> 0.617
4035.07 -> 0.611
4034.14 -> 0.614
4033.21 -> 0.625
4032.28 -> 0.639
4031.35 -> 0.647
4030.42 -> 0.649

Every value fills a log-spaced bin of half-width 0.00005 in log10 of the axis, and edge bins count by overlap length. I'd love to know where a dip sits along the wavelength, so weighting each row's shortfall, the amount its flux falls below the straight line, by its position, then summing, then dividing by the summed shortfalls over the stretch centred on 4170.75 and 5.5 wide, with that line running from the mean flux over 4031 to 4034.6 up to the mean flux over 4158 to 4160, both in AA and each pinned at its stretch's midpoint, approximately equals 4170.5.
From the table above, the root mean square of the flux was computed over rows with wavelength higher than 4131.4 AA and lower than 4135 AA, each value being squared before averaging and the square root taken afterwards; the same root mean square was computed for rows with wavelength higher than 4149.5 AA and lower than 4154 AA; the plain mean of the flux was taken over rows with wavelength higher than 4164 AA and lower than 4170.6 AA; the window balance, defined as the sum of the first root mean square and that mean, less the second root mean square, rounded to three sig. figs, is 0.637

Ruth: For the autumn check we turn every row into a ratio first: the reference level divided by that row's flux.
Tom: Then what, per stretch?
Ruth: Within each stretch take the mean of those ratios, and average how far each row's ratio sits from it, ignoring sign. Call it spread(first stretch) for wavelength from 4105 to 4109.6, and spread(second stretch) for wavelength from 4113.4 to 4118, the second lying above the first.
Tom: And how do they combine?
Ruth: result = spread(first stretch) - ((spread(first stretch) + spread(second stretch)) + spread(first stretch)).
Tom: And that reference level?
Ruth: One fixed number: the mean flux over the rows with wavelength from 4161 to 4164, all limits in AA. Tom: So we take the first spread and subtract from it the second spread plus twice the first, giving -0.070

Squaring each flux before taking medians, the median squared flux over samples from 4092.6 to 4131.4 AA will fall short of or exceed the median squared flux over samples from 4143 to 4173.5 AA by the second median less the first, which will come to 0.049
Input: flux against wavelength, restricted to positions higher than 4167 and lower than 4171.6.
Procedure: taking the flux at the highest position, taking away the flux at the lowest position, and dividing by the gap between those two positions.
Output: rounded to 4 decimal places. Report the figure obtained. 0.0005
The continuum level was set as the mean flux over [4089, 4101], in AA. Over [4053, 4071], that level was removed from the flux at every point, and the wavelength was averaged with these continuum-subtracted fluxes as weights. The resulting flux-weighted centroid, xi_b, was 4061.4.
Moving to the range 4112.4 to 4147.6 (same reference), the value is 4130.5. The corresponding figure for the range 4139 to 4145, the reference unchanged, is 4141.6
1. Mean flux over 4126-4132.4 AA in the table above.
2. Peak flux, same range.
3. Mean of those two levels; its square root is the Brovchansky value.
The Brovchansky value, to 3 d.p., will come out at 0.819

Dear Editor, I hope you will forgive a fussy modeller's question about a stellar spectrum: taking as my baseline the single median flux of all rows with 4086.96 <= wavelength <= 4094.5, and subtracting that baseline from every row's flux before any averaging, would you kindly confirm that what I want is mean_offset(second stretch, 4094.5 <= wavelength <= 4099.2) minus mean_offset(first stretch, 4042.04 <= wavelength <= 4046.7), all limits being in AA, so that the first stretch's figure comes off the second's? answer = -0.12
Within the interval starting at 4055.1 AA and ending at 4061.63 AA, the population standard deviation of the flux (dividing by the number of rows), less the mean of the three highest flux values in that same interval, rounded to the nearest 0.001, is -0.676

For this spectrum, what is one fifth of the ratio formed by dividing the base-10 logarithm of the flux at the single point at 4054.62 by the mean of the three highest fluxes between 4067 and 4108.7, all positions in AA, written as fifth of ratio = -0.057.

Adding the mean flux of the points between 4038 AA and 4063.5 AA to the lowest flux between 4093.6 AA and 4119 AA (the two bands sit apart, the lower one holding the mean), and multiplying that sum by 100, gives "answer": 103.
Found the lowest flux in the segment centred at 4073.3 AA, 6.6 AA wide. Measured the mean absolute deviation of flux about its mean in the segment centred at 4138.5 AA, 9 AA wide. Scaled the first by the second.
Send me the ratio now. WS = 65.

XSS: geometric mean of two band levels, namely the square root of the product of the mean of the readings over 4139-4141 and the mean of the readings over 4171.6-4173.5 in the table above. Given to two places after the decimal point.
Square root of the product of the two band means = 0.65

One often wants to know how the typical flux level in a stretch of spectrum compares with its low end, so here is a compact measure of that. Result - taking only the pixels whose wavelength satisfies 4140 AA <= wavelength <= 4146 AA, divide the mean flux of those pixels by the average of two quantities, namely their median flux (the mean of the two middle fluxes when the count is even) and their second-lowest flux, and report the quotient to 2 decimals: 1.02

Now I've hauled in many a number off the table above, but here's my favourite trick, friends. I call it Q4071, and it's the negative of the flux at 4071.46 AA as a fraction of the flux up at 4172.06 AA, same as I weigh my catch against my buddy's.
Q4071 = -0.99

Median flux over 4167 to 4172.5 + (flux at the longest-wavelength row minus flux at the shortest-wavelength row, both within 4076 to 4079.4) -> 0.62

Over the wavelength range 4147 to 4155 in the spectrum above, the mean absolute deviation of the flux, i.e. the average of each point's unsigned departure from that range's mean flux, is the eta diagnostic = 0.014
